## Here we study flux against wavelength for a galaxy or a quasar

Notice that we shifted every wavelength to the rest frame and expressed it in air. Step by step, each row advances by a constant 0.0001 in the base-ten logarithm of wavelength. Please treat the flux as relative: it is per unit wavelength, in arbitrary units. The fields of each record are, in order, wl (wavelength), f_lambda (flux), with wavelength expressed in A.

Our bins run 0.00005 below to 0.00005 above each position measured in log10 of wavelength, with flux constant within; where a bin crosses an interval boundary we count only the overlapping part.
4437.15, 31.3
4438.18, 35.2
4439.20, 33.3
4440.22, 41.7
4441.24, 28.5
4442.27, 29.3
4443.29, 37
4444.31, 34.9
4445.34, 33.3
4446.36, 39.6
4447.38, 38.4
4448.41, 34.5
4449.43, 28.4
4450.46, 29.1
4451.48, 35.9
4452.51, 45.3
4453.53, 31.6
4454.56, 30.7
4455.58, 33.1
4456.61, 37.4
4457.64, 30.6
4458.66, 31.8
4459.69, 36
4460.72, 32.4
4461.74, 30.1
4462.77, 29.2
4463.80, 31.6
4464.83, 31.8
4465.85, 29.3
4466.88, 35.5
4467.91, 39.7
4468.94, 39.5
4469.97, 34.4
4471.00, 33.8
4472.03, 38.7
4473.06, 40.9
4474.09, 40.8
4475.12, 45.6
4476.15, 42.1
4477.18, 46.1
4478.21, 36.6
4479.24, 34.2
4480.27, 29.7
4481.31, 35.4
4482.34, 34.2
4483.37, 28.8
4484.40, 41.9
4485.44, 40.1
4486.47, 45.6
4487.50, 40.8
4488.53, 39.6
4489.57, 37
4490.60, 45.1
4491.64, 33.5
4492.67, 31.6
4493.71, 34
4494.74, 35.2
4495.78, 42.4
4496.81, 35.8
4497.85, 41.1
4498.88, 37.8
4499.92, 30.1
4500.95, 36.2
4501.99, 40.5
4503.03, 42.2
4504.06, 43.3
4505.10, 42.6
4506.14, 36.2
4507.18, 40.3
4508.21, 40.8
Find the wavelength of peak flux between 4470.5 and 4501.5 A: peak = 4477.18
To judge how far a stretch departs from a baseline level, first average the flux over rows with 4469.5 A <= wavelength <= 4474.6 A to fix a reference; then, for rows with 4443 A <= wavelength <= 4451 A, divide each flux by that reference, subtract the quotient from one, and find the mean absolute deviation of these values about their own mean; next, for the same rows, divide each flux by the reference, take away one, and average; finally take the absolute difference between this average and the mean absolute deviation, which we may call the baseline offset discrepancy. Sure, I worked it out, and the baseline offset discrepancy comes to 0.17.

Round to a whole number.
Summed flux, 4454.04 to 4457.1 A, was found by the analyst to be 101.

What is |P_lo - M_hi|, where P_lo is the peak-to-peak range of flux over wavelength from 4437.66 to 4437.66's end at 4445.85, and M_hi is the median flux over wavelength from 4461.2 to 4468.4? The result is 18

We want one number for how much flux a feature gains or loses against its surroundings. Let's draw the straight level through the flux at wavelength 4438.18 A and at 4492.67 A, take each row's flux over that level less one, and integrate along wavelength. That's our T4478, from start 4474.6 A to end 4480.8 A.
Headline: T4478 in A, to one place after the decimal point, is 1.2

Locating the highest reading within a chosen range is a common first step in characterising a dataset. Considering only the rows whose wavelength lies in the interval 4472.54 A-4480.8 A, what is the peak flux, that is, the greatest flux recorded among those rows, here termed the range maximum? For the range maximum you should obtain 46.1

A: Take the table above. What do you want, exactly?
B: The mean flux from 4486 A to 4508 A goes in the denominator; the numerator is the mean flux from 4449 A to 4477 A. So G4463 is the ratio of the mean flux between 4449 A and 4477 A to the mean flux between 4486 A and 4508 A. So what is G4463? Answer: 0.91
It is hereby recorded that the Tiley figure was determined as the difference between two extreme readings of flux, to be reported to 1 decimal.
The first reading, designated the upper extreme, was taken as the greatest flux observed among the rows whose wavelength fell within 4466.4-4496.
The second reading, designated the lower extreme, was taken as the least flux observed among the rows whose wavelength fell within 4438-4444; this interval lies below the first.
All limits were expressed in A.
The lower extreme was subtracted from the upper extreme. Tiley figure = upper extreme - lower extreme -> 17.6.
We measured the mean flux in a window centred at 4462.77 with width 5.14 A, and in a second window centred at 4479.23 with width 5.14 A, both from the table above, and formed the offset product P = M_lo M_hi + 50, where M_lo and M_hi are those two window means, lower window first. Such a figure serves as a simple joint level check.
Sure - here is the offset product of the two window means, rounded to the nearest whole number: 1179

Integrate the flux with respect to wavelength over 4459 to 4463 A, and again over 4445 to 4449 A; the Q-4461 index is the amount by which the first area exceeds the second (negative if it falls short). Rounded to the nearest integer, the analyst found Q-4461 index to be -18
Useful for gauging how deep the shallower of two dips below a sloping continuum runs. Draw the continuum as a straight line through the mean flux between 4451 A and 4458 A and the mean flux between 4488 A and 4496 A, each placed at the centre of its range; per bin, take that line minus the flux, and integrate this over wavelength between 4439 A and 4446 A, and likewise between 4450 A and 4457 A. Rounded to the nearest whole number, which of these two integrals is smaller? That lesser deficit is 1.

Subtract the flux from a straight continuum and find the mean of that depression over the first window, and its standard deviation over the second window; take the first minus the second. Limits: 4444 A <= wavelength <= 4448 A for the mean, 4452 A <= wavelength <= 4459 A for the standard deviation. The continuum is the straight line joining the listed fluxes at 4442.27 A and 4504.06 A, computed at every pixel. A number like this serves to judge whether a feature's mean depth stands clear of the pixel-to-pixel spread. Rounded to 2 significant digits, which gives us -12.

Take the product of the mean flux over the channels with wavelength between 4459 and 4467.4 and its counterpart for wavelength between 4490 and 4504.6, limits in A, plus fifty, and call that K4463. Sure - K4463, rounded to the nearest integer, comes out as 1258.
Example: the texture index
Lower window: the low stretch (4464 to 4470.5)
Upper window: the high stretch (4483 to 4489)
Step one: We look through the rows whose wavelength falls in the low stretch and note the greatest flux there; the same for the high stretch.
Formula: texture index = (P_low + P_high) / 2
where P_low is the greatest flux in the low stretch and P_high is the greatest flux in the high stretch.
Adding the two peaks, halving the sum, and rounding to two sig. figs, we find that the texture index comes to 43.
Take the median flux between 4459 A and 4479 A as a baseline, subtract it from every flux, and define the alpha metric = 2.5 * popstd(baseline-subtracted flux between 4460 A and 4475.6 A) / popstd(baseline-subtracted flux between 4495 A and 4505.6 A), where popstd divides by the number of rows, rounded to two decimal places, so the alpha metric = 3.05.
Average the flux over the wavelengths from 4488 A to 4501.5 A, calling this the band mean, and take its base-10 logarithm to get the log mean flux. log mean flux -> 1.57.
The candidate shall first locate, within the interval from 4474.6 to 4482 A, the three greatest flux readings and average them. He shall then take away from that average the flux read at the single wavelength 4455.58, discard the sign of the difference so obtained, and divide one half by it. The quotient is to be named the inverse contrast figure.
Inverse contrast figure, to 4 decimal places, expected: 0.0435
